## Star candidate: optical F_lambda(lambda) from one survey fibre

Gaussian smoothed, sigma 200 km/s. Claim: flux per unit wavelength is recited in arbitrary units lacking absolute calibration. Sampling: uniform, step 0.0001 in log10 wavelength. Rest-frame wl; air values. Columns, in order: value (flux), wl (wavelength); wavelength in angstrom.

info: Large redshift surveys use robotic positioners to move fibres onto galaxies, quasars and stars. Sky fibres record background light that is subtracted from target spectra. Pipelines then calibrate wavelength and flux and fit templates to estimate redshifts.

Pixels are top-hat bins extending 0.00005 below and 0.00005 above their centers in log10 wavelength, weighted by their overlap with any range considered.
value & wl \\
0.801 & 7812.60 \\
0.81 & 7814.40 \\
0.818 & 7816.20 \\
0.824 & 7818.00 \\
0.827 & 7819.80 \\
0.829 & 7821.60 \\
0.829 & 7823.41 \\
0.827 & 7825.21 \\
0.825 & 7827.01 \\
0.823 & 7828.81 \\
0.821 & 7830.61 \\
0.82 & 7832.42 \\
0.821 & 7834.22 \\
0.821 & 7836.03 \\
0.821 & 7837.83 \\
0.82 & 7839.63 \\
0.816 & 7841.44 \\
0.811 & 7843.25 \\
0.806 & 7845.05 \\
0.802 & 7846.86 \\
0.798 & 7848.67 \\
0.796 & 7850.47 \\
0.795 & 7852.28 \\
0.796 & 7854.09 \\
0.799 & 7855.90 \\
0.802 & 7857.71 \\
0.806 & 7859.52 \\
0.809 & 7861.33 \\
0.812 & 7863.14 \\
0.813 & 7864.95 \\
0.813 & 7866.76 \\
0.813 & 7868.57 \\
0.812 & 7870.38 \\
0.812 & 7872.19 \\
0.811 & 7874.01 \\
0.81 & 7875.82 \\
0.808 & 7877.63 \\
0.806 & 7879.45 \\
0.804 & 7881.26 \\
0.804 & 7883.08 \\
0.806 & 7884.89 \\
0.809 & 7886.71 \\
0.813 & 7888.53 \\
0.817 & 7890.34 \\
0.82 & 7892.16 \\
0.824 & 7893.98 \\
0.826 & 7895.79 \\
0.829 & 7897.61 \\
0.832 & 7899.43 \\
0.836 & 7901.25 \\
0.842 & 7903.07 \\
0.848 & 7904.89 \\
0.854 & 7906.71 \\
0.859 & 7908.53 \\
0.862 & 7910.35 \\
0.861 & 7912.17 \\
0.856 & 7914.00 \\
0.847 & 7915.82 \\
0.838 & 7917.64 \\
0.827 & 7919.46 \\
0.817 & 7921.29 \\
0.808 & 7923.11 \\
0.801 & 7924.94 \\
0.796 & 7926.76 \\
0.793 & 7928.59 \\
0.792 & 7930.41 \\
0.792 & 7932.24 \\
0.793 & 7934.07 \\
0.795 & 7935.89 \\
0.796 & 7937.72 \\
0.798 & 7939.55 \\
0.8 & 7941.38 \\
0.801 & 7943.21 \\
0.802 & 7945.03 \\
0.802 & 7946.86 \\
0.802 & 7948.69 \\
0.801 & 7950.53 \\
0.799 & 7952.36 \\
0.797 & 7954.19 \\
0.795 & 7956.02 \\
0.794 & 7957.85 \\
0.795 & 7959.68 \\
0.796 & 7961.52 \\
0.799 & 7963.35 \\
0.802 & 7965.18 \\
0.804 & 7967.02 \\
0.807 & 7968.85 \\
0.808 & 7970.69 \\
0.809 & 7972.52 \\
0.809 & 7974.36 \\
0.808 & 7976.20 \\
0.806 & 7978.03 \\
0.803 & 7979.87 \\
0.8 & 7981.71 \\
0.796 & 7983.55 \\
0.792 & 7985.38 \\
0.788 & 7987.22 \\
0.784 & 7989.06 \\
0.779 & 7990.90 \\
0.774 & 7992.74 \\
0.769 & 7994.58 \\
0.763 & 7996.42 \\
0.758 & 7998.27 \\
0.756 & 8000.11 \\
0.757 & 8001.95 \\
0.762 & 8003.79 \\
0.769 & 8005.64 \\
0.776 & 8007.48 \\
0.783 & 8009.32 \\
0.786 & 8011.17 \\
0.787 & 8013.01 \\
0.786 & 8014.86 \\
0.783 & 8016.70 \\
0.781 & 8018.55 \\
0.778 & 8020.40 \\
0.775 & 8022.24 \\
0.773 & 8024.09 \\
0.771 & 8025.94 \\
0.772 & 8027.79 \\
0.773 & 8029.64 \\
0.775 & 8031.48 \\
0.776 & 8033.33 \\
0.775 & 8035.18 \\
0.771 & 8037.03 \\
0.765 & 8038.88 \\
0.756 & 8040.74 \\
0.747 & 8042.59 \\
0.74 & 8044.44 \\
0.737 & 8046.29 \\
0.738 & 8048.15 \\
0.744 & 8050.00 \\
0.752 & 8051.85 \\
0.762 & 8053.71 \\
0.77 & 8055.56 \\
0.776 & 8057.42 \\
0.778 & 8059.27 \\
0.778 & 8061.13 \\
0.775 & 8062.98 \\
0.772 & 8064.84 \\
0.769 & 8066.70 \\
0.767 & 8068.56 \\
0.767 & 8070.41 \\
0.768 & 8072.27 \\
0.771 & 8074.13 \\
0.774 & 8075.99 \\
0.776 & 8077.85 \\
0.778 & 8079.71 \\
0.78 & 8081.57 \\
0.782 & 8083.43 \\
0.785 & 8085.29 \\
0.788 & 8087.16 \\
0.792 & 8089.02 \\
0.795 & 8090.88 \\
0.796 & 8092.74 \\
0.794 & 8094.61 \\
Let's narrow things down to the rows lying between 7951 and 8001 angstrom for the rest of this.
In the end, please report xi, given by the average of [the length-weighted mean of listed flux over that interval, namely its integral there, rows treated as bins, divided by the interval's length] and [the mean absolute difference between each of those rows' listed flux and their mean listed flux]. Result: 0.402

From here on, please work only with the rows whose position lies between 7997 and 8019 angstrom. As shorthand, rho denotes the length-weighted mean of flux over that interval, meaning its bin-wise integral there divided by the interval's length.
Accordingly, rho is 0.773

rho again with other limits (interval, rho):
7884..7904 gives 0.823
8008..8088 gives 0.771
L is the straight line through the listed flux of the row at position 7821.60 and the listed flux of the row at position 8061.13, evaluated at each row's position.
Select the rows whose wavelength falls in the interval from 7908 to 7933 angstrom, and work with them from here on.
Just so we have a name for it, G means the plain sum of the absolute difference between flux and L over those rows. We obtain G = 0.35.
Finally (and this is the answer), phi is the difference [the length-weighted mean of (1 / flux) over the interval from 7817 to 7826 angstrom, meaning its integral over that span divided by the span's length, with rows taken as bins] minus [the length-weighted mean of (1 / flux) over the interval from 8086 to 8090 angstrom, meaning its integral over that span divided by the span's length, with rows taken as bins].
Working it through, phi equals -0.06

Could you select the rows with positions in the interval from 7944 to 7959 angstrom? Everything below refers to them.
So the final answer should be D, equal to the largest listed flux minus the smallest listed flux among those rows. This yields 0.0080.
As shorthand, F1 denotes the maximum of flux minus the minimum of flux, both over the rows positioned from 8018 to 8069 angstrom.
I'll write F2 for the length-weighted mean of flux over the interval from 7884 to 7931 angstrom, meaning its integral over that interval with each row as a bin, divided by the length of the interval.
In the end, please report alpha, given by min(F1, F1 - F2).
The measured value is -0.78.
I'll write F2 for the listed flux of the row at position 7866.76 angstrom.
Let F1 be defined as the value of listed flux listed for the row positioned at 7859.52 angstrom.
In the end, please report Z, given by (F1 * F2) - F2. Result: -0.158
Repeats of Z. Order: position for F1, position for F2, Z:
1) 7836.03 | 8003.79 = -0.136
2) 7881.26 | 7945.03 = -0.157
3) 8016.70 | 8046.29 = -0.160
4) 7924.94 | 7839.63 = -0.163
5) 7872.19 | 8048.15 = -0.139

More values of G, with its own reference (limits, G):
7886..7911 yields 0.31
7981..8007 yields 0.26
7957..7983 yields 0.10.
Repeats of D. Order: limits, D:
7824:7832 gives 0.0060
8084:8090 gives 0.0070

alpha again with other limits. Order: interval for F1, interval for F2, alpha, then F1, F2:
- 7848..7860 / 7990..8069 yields -0.76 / 0.011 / 0.768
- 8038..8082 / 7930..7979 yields -0.76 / 0.043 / 0.800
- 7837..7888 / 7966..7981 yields -0.78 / 0.026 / 0.806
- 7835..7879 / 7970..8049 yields -0.75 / 0.026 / 0.776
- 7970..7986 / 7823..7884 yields -0.79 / 0.017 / 0.811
